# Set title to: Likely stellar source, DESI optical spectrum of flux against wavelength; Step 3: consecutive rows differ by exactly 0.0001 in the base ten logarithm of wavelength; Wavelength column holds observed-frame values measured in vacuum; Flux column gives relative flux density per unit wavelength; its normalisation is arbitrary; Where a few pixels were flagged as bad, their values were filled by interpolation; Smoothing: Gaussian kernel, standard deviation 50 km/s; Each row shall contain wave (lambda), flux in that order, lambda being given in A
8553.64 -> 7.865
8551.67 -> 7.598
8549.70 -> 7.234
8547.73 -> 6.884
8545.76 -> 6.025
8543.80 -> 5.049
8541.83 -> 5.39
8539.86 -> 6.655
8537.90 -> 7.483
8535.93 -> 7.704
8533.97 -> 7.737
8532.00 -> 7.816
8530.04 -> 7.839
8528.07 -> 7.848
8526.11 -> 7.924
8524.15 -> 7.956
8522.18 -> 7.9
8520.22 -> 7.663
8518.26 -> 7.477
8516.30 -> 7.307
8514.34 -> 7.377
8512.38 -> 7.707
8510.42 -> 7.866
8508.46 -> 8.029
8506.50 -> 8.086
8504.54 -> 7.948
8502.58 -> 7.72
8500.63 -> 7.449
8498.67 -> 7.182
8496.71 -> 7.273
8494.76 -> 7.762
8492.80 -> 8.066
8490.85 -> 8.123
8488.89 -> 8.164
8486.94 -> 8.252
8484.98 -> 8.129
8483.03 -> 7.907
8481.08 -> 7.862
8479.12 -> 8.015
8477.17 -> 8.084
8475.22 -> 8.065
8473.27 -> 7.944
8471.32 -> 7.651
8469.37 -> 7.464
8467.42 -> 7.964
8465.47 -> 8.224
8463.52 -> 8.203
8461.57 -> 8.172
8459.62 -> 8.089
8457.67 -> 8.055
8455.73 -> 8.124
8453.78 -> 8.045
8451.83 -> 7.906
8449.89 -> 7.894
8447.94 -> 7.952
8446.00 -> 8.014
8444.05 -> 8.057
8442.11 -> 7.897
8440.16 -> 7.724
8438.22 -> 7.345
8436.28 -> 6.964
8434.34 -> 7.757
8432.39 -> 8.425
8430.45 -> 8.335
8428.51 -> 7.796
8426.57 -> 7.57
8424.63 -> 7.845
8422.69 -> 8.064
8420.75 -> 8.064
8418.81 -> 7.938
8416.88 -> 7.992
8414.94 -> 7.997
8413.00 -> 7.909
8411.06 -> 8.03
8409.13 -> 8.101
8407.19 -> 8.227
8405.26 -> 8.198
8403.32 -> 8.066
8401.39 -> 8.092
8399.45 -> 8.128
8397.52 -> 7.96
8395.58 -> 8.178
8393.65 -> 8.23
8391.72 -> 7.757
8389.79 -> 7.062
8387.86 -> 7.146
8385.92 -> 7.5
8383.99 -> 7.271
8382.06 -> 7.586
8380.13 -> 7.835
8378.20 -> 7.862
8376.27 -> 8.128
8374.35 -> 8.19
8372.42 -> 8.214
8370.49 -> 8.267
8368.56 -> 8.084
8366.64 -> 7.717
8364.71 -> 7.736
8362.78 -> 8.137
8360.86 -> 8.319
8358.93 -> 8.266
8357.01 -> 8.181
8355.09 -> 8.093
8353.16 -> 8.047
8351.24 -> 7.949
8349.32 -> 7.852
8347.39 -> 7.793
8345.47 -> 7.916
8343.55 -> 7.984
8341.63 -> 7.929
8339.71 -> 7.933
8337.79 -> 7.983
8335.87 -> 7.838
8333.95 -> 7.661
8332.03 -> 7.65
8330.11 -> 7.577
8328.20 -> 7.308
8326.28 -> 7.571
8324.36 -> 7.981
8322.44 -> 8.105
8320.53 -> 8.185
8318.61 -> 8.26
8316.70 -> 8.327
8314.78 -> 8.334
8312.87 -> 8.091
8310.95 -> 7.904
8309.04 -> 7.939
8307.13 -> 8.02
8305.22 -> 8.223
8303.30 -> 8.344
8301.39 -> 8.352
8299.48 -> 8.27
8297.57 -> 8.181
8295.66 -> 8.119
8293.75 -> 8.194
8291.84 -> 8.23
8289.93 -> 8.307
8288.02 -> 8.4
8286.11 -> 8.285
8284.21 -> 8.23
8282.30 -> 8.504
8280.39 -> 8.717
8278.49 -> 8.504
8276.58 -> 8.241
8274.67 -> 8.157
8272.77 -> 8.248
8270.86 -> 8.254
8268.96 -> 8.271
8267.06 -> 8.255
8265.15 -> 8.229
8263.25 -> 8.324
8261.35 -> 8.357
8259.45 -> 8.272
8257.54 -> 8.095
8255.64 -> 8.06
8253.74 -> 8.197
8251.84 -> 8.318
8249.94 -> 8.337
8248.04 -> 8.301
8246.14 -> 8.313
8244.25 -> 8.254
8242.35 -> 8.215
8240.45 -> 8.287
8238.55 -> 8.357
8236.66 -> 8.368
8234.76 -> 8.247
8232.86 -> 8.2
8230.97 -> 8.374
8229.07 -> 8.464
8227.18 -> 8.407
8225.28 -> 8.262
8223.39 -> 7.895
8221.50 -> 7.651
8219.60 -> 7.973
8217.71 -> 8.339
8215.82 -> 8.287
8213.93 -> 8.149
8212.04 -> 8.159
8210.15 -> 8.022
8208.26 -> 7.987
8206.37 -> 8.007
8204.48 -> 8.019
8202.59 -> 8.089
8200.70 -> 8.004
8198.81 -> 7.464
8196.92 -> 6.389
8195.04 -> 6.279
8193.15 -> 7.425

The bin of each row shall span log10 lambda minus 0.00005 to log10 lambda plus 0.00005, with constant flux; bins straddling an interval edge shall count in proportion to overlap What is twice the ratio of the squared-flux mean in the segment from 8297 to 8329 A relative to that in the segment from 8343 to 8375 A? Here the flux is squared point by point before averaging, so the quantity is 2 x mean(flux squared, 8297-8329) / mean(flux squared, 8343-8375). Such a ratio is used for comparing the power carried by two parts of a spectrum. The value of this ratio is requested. 2.02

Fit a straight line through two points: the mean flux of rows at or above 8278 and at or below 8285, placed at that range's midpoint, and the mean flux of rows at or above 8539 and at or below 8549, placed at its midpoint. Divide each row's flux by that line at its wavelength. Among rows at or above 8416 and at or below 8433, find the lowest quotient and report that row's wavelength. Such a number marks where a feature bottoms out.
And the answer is 8426.57 A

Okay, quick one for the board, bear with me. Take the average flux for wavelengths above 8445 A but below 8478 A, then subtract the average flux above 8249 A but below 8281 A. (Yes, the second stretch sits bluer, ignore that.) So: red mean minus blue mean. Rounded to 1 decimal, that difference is -0.3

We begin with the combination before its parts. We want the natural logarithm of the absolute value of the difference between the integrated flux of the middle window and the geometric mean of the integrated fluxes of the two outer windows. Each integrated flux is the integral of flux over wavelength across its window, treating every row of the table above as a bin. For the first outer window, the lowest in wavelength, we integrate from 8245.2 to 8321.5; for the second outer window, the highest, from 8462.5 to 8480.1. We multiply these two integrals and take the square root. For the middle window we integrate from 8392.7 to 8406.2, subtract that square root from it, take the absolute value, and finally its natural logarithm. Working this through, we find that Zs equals 5.2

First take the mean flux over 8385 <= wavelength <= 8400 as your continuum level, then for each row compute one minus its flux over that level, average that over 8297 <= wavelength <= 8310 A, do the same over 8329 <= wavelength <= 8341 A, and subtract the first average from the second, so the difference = 0.054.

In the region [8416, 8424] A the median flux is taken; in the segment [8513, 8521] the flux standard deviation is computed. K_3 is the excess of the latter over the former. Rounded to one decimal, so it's -7.9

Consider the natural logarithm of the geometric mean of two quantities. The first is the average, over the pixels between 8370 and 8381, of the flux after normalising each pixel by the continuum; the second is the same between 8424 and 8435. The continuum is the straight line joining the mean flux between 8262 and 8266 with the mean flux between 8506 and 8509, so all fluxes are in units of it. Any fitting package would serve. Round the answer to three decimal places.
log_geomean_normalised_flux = -0.017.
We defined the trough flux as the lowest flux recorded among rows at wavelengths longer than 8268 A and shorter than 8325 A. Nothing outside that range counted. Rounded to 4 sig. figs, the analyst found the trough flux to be 7.904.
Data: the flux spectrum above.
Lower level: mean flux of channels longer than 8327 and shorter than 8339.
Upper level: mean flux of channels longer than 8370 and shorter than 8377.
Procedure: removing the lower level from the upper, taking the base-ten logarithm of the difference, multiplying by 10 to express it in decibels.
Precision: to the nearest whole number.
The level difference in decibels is -3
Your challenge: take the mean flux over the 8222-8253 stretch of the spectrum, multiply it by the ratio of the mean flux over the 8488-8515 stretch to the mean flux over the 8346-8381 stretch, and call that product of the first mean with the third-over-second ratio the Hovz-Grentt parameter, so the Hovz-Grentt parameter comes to 8.01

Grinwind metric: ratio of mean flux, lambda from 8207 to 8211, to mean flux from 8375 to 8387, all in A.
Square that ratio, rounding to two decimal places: 1.08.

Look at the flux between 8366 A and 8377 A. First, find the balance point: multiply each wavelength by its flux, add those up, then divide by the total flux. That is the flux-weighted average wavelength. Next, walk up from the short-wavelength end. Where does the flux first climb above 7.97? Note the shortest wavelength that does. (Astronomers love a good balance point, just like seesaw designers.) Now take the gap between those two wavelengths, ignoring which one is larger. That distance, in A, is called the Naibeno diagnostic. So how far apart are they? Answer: 2.9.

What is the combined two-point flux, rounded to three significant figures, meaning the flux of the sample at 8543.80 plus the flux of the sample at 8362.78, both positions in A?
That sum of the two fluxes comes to 13.2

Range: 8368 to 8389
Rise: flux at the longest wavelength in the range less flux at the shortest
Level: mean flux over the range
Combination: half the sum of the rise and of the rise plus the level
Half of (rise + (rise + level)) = 3.0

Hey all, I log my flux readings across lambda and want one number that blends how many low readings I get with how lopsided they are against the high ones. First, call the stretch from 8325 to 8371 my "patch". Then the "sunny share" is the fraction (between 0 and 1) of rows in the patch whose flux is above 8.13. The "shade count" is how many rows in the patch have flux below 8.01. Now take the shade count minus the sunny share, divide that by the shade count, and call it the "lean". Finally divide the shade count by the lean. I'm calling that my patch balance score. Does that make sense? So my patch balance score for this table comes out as 16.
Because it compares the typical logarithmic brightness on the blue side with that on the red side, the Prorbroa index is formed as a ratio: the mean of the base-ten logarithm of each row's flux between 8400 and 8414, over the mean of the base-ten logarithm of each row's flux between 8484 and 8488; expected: 0.99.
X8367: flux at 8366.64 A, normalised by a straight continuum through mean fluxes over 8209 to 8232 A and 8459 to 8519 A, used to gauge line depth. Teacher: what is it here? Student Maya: 0.96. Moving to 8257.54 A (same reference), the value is 1.00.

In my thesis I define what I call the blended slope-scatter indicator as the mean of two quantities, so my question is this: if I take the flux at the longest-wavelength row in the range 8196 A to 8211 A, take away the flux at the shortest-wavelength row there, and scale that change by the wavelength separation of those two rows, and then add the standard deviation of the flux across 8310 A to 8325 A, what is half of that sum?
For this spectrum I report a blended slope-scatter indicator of 0.14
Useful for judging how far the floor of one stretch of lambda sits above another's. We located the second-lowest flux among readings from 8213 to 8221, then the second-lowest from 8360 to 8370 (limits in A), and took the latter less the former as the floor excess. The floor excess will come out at -0.41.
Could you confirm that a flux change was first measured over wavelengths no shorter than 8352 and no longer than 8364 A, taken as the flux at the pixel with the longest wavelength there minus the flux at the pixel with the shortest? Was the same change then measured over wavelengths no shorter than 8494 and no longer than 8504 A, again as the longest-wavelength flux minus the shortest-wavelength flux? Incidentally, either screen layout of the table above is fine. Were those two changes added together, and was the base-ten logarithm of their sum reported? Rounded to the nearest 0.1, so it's -1.3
